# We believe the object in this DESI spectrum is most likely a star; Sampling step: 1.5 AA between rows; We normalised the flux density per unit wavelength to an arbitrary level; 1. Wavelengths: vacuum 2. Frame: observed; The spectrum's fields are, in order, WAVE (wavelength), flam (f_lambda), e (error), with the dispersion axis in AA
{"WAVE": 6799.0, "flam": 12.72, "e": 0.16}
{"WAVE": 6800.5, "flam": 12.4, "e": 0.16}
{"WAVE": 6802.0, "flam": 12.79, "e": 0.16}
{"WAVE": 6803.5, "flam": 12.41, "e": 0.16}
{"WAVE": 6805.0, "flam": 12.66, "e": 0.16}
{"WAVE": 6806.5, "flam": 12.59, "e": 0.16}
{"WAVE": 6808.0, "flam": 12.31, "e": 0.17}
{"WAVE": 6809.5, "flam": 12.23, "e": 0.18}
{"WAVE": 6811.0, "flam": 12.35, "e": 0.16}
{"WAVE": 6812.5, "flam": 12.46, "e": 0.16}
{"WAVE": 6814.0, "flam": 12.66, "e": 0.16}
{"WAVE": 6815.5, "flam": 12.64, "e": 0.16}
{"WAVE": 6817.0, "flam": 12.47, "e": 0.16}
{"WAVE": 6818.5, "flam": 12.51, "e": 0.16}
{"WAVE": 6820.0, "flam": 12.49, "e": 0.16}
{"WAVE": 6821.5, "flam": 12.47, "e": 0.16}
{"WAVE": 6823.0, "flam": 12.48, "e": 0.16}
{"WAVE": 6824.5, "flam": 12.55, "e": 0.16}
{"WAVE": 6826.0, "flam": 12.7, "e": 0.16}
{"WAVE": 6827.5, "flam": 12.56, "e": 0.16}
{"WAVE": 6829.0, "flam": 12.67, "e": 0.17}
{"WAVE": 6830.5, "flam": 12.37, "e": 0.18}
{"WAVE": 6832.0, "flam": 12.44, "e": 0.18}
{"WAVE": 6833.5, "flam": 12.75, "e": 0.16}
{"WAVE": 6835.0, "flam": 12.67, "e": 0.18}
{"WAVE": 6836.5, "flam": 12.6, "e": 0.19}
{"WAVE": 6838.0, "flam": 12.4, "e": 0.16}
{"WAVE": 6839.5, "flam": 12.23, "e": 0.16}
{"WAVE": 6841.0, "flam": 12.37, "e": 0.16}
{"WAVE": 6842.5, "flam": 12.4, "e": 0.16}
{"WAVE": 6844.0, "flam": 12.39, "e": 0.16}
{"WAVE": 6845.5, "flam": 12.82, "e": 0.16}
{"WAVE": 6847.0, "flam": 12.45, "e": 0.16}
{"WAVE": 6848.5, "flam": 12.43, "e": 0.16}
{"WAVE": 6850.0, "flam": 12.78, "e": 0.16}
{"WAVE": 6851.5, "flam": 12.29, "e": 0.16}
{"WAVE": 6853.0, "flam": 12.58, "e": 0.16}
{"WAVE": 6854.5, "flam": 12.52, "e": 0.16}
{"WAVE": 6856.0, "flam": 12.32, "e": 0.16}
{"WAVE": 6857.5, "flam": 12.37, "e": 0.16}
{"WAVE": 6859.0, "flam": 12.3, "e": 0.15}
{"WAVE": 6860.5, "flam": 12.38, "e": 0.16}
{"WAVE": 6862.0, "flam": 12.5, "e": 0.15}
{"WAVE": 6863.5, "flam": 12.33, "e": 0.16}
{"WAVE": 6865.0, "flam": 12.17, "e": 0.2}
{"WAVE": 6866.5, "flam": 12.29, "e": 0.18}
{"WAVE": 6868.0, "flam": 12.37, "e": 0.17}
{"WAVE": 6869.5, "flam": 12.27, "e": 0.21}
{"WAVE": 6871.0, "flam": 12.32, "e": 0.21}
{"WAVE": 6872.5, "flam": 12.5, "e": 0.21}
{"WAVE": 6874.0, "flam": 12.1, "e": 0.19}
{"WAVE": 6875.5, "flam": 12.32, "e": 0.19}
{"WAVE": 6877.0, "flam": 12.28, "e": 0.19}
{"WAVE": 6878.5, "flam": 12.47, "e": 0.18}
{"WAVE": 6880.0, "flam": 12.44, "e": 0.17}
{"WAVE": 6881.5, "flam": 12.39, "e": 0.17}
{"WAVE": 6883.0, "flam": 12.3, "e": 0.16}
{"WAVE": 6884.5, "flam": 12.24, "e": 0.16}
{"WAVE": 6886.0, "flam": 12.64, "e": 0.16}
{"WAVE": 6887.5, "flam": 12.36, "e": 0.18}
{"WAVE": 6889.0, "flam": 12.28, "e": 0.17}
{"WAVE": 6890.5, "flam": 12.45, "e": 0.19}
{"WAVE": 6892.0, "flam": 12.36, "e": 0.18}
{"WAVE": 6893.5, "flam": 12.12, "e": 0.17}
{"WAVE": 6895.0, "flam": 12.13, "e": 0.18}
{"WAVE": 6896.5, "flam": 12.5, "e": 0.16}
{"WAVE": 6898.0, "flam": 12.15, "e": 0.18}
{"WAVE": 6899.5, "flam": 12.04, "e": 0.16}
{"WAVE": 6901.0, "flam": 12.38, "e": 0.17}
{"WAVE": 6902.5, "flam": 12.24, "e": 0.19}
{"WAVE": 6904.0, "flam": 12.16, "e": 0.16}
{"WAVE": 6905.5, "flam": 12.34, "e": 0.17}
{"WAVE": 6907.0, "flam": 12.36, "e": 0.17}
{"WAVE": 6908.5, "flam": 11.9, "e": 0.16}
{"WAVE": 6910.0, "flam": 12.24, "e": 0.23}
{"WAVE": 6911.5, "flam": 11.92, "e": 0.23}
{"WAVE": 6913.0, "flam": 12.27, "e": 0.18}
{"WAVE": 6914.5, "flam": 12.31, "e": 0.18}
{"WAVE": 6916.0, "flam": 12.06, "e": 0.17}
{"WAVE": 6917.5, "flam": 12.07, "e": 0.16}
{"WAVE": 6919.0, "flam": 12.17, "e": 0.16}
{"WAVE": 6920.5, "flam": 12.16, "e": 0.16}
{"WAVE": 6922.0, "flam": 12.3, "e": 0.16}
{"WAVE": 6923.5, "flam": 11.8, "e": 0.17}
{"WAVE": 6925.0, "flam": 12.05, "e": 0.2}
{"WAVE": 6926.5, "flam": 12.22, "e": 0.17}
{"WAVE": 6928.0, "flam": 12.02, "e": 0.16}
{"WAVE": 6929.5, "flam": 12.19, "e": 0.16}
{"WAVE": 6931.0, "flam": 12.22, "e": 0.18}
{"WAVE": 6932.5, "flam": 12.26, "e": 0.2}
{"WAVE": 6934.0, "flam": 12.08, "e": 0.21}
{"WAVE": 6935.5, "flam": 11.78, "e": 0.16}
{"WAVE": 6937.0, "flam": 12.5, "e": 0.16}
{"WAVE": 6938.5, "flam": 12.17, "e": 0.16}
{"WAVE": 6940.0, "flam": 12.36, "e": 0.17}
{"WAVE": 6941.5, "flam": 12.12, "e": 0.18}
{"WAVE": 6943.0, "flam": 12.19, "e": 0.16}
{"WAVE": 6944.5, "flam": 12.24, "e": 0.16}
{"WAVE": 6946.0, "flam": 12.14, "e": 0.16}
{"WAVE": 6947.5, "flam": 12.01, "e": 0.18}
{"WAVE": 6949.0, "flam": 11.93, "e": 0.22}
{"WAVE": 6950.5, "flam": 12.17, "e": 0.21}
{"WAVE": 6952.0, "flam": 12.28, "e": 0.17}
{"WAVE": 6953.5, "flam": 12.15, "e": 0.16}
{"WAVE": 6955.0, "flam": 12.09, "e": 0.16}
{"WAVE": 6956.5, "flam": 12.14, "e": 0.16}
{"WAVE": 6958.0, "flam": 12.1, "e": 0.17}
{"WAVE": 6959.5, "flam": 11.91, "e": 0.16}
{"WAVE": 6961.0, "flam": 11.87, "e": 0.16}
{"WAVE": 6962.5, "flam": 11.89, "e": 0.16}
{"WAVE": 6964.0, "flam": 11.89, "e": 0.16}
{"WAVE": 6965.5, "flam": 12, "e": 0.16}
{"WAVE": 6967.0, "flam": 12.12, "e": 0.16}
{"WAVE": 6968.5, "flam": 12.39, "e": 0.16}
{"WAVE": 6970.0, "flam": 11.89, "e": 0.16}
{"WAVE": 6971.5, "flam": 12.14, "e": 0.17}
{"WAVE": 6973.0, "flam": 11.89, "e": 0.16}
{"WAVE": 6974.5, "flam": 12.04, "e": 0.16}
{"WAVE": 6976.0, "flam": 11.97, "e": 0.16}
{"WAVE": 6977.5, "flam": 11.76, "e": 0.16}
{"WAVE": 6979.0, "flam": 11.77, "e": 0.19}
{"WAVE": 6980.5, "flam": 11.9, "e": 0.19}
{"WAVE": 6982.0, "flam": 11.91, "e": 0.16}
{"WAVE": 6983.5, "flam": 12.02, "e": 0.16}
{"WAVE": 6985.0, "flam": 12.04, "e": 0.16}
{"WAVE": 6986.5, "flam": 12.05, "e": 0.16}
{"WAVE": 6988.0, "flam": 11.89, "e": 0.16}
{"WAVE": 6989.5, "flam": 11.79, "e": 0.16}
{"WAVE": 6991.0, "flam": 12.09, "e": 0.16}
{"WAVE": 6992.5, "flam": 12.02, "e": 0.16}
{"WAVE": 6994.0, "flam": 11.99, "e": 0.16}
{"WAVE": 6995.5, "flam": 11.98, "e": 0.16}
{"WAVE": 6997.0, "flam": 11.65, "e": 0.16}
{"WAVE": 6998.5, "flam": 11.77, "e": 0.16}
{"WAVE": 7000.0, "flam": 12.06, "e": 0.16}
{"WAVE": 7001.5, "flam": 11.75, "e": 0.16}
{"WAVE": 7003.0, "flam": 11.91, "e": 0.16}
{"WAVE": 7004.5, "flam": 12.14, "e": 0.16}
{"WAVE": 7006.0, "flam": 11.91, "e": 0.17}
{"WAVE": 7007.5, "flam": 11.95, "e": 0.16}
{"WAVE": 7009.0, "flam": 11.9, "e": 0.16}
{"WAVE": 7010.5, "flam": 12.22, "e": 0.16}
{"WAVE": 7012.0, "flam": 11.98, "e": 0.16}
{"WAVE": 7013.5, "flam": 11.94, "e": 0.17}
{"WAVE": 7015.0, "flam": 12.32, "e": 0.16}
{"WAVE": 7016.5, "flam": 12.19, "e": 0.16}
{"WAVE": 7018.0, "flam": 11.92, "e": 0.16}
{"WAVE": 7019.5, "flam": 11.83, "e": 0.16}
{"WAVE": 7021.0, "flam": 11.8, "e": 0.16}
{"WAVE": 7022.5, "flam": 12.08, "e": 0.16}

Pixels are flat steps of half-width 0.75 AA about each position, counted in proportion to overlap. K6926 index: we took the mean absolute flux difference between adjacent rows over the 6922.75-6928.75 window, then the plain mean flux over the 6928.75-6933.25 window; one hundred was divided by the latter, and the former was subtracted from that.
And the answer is 7.97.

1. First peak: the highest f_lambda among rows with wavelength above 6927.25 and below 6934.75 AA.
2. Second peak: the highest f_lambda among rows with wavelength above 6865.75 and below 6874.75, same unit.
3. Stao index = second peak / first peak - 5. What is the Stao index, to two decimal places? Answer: -3.98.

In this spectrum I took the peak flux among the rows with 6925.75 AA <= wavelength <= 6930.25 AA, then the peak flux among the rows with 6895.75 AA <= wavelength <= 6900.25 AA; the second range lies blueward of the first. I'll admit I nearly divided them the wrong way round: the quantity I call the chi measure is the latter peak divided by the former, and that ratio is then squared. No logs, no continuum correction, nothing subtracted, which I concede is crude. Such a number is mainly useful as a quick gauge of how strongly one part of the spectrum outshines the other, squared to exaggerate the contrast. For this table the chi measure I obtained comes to 1.05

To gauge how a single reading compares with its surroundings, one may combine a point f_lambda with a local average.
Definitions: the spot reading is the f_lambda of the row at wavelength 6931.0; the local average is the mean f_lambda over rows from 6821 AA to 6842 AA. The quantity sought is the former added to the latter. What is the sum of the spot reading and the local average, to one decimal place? 24.7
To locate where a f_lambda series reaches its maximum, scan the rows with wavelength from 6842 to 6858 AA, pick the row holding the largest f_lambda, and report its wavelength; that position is 6845.5 AA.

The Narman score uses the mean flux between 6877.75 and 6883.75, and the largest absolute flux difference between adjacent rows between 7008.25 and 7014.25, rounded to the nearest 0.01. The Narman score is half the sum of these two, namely 6.36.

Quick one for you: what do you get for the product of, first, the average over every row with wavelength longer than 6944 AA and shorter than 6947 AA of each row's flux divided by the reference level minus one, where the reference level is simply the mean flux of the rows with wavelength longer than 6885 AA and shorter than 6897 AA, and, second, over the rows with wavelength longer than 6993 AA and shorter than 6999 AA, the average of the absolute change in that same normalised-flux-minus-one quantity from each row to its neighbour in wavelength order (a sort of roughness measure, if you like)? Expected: -0.0002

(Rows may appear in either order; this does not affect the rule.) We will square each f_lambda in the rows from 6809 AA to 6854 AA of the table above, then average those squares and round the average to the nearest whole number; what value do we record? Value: 156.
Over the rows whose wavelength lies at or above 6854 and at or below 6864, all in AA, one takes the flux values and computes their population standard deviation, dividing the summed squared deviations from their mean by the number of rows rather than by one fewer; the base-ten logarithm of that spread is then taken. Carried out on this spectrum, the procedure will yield -1.09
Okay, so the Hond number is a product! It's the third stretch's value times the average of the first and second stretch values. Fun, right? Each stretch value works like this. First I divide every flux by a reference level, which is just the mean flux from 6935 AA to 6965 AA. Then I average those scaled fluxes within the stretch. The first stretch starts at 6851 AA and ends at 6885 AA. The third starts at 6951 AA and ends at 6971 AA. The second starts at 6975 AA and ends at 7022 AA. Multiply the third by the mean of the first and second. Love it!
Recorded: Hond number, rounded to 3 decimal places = 1.001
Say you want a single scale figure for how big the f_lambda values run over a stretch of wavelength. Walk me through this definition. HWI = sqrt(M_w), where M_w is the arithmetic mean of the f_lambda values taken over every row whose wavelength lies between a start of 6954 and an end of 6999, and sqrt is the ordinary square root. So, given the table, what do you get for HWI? 3.459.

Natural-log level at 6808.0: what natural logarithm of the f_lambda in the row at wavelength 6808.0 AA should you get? 2.510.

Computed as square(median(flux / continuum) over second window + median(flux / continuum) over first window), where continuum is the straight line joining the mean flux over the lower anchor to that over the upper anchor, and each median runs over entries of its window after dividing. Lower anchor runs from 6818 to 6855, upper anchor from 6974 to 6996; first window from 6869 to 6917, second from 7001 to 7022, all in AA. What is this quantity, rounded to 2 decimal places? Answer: 4.02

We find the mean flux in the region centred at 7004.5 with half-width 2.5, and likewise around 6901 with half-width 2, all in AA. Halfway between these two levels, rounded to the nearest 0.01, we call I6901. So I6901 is 12.10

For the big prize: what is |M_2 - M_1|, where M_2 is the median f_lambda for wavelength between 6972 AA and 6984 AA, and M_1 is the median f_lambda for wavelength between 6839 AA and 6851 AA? 0.51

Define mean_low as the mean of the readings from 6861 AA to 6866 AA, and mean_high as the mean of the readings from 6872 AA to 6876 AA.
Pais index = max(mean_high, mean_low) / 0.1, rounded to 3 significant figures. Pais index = 123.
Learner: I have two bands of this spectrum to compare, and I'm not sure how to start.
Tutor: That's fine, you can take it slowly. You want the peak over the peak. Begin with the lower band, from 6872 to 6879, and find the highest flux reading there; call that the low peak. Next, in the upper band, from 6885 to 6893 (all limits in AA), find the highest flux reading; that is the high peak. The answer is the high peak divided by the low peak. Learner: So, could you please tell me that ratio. 1.01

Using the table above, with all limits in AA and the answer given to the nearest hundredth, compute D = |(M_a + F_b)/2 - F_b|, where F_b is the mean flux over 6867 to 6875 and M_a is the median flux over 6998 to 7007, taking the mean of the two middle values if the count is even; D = 0.20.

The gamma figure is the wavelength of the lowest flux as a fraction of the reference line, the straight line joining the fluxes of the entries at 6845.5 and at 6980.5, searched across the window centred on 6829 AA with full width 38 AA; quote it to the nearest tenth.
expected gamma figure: 6811.0 AA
